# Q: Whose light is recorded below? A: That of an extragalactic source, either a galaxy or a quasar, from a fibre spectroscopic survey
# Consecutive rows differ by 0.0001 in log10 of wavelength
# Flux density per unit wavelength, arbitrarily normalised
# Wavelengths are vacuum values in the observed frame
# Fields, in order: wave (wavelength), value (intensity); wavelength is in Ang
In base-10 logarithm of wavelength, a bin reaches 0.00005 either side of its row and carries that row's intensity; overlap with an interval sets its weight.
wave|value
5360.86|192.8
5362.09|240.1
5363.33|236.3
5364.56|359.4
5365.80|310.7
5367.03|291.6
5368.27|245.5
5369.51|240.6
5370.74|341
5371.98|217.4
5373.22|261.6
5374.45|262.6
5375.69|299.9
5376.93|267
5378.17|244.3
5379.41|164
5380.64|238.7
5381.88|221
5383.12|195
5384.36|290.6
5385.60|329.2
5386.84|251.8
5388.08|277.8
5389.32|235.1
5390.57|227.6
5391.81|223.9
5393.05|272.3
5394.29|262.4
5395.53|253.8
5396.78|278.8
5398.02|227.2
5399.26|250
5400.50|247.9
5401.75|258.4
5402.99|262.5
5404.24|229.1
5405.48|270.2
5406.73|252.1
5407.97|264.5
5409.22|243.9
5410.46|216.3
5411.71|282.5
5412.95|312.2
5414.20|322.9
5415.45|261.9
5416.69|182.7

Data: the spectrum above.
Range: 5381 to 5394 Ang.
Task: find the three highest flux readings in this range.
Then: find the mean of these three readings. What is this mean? 299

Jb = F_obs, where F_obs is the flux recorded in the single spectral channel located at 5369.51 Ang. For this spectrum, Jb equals 240.6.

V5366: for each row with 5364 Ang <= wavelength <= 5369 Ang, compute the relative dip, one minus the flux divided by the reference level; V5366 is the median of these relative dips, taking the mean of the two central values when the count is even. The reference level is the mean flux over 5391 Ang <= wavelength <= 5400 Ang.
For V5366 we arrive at -0.19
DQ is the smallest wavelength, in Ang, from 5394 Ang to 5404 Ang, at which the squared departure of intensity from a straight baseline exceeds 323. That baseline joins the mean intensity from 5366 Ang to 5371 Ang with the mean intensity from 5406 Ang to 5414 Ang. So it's 5398.02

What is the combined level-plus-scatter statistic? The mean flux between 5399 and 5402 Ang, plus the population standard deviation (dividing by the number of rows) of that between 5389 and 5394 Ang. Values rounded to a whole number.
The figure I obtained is 271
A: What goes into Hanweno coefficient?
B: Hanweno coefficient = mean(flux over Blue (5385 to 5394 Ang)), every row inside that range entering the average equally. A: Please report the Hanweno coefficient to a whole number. 260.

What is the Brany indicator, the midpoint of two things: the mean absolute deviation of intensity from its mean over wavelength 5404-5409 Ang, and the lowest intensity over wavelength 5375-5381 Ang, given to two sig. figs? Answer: 89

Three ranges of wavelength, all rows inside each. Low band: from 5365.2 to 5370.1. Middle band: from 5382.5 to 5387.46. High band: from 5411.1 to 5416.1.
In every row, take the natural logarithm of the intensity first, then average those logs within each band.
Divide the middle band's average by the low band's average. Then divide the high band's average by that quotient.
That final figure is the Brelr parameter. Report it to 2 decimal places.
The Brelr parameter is 5.72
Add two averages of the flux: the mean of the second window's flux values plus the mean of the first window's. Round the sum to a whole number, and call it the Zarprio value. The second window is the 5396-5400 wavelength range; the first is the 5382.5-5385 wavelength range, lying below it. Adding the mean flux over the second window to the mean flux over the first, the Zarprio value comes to 495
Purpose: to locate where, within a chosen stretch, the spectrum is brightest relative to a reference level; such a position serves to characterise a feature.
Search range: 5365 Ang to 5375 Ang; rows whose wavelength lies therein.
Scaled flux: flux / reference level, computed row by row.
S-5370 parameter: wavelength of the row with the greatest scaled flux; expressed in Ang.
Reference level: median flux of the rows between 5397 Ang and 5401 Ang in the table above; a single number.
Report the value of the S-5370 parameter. 5370.74 Ang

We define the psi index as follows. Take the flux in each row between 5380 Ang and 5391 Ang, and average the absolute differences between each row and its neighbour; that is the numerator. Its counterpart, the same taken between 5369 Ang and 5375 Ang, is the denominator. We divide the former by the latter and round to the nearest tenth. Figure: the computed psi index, 0.6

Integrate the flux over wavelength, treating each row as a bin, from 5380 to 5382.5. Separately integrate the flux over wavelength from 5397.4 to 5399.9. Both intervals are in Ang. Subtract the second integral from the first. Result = -24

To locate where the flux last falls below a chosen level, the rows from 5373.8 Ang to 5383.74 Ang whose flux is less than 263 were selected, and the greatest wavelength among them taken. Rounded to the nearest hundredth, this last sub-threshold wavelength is 5383.12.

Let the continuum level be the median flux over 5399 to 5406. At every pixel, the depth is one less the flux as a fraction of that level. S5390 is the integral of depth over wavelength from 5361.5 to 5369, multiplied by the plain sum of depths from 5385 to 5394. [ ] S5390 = 0.12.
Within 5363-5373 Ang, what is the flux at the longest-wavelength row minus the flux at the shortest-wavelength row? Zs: -19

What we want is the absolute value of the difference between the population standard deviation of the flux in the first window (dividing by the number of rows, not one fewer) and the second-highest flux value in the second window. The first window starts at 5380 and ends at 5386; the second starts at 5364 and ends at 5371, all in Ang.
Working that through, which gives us 292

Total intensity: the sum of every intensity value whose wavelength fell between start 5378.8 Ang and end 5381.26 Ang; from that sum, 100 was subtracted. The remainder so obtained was 303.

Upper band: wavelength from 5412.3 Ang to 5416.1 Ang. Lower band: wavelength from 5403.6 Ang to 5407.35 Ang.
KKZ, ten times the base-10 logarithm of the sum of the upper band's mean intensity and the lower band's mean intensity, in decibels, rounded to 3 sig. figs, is 27.4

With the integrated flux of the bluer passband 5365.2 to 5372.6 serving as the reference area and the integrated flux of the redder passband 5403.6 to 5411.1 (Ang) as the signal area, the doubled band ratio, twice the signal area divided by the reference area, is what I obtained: 1.8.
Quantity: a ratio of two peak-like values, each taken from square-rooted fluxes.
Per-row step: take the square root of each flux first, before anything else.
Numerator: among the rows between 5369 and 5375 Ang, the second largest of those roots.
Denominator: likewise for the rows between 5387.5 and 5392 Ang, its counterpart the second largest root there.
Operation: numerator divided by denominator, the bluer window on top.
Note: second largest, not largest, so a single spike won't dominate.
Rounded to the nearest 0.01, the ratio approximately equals 1.06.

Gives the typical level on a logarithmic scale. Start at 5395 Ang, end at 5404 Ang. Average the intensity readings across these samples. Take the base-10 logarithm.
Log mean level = 2.40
